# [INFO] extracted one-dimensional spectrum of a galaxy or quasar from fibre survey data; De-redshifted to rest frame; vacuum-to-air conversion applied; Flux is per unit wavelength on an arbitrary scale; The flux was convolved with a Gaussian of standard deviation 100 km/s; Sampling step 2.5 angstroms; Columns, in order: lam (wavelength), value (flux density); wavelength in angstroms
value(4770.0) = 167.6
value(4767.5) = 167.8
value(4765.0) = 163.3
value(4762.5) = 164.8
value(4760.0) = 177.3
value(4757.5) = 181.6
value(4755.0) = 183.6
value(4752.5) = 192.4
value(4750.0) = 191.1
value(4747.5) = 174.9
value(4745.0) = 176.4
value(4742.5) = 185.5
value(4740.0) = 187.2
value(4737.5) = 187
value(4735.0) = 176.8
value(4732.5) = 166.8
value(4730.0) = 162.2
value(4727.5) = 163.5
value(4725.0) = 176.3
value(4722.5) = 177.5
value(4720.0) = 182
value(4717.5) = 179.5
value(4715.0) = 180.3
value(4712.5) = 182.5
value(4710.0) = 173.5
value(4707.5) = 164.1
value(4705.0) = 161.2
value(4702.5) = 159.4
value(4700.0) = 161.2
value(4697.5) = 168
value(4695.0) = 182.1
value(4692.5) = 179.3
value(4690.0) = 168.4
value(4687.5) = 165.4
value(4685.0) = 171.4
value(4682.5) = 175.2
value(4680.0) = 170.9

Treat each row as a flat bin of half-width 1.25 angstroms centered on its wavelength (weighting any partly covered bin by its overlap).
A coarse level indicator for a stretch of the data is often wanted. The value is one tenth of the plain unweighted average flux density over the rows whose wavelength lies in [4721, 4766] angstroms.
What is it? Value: 17.7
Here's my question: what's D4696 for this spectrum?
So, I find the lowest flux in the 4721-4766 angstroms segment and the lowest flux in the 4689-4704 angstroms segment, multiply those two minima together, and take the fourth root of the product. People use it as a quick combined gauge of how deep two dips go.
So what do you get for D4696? 12.7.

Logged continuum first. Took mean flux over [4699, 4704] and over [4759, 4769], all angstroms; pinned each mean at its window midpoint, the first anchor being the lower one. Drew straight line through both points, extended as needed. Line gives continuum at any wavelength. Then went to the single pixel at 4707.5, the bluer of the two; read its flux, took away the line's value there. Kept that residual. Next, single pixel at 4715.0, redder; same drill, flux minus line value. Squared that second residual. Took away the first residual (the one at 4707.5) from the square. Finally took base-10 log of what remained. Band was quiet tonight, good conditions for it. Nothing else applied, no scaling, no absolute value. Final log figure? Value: 2.5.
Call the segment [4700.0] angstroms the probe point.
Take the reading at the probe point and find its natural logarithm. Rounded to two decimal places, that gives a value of 5.08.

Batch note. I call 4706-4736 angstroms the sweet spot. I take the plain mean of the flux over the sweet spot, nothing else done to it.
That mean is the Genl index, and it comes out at 174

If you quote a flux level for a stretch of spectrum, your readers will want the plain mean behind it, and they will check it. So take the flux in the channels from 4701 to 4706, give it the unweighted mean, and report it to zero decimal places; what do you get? 160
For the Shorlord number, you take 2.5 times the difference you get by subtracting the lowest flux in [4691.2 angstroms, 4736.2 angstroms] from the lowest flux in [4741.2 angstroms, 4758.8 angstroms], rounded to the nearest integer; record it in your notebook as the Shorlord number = 39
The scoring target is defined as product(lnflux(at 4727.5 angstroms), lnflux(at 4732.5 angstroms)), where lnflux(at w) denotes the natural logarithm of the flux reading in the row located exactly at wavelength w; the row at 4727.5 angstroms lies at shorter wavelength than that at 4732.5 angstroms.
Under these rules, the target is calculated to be 26.08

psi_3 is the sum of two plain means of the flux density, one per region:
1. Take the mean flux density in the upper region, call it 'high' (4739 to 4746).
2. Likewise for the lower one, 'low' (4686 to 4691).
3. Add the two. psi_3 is 350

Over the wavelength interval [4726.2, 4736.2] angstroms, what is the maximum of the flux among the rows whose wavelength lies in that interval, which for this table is 176.8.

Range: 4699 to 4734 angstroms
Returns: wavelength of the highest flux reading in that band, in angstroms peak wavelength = 4712.5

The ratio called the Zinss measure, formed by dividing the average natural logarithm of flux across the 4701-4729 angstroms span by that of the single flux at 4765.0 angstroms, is 1.01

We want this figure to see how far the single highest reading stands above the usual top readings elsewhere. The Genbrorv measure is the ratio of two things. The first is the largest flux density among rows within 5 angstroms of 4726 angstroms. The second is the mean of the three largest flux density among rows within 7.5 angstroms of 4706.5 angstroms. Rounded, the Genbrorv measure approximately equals 1.02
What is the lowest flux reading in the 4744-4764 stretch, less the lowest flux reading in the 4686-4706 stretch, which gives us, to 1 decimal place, 5.4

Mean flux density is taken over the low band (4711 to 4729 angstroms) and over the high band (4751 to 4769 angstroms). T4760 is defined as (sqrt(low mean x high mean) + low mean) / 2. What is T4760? 177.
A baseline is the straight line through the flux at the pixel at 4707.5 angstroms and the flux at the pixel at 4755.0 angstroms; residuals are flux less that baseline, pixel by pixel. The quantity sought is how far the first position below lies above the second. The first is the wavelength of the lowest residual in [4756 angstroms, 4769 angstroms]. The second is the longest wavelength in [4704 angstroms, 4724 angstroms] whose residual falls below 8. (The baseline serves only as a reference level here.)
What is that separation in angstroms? 42.5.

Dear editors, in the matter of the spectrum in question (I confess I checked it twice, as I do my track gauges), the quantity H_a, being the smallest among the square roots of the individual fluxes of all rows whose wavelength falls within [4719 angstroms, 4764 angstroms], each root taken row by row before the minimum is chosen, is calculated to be 12.7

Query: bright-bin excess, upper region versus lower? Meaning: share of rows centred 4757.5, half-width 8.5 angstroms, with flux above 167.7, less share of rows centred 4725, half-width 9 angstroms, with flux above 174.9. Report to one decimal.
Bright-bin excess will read 0.1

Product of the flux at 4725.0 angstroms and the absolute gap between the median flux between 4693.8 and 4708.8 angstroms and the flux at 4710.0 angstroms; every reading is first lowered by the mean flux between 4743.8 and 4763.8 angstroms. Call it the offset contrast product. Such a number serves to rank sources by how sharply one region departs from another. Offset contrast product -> -43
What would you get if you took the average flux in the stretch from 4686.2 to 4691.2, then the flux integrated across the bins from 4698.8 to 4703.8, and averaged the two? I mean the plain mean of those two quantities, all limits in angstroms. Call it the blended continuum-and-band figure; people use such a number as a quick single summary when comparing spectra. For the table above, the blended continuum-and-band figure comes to 484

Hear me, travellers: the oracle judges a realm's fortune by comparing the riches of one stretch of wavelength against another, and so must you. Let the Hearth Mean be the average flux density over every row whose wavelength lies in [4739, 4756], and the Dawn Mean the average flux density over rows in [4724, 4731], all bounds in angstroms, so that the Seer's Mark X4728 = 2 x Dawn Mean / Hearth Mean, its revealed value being 1.81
